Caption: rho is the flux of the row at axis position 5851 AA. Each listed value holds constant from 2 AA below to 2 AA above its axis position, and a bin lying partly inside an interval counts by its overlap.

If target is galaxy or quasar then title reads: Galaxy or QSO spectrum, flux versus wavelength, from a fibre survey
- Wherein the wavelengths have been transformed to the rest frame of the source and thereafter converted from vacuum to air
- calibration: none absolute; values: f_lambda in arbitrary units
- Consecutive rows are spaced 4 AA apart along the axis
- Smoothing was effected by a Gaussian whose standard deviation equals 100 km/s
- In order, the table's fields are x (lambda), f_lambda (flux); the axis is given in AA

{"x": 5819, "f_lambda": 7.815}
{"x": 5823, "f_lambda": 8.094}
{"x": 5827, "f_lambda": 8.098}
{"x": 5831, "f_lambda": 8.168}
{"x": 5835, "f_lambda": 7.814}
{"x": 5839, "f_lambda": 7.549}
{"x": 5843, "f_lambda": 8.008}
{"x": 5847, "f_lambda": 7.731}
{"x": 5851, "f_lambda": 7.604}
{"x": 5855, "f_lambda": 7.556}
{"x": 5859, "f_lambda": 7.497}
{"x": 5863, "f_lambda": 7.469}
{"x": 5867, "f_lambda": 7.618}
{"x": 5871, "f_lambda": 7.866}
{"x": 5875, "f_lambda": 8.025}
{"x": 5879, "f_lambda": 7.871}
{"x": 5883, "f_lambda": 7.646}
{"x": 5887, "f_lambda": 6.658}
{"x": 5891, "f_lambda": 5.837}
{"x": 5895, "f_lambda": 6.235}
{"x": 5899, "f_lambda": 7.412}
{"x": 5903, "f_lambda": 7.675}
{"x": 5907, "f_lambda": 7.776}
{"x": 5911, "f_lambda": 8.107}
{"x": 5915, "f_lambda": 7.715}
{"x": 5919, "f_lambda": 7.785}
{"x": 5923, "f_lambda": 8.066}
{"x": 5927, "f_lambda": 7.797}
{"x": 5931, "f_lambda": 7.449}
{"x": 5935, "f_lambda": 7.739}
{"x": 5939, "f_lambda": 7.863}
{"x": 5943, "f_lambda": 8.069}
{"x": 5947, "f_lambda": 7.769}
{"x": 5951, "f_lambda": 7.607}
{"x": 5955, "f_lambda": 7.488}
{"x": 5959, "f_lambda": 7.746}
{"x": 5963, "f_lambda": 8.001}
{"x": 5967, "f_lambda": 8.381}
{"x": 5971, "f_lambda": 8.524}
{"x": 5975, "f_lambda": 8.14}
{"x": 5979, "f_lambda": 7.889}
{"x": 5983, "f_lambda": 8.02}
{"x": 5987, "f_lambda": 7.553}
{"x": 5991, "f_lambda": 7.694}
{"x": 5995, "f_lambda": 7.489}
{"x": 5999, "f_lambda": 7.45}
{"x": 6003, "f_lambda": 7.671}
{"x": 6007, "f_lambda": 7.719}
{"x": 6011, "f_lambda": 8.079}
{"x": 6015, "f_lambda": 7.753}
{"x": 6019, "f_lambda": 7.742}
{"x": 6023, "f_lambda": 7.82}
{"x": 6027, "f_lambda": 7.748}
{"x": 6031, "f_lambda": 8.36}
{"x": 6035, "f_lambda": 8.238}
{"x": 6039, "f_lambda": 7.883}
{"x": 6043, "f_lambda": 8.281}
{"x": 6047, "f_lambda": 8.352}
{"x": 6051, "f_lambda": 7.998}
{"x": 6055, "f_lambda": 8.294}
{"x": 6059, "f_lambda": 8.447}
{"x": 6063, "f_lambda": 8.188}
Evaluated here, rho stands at 7.604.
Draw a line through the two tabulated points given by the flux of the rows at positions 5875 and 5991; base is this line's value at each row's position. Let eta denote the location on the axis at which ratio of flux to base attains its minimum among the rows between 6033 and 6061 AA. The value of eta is 6039 AA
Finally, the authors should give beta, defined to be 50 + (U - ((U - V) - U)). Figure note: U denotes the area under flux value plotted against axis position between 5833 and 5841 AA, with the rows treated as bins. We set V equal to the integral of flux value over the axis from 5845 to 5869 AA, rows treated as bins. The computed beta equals 293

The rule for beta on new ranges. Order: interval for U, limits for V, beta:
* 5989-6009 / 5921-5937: 326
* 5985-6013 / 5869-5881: 360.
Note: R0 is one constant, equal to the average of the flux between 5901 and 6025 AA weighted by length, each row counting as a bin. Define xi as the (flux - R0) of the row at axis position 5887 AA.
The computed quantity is -1.17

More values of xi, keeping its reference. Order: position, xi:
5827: 0.27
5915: -0.11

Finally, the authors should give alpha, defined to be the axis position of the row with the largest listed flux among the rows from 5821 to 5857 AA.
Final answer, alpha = 5831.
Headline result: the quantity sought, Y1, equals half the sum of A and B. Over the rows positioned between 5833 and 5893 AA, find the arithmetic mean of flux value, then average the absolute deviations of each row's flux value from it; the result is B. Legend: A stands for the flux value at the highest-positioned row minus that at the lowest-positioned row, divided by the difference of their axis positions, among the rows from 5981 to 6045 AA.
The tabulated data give 0.18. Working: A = 0.004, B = 0.3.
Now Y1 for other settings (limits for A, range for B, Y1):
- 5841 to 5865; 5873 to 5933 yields 0.24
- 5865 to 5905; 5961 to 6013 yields 0.14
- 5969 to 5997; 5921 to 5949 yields 0.05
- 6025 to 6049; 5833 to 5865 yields 0.09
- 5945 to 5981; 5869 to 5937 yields 0.23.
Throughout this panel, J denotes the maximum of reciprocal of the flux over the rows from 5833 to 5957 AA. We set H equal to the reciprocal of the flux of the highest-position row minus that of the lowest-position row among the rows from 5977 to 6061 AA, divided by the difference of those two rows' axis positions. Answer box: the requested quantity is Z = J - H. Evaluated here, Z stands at 0.171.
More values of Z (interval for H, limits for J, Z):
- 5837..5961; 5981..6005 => 0.134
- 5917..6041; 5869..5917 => 0.171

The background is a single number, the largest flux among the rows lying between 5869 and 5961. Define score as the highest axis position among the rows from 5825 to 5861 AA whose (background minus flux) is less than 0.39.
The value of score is 5847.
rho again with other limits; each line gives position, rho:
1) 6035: 8.238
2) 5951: 7.607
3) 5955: 7.488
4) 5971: 8.524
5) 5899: 7.412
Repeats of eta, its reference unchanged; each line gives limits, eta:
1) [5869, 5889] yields 5887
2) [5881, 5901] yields 5891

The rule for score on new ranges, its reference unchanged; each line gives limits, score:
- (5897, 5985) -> 5983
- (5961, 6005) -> 5983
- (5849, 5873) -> 5871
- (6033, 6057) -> 6055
